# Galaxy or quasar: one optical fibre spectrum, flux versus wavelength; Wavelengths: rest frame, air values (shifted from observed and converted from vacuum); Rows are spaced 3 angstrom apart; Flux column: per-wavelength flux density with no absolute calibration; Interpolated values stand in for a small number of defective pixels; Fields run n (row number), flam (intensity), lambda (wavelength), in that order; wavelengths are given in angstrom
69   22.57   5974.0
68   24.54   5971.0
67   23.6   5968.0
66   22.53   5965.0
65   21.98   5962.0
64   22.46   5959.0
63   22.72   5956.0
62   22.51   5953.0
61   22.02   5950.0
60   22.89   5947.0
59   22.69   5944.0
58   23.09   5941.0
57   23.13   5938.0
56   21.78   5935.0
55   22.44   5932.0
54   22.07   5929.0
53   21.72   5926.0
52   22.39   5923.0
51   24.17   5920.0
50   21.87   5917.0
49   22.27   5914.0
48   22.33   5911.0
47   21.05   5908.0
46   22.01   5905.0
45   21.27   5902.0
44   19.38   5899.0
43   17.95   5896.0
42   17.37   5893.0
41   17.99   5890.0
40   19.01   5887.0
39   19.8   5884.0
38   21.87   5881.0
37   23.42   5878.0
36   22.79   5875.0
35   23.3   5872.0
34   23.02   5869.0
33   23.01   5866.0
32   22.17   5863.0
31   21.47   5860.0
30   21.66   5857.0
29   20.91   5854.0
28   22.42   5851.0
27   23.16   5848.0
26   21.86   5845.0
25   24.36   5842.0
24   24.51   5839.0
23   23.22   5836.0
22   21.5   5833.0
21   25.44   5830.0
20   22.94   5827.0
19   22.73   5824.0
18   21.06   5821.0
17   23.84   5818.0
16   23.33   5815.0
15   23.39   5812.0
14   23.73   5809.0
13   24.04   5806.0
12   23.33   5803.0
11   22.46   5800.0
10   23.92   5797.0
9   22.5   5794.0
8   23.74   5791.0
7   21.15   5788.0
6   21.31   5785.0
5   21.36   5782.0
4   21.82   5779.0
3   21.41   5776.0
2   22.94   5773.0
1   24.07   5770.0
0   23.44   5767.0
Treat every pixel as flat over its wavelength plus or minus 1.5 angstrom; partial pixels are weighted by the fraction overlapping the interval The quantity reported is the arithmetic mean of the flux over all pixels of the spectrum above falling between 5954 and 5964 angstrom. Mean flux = 22.4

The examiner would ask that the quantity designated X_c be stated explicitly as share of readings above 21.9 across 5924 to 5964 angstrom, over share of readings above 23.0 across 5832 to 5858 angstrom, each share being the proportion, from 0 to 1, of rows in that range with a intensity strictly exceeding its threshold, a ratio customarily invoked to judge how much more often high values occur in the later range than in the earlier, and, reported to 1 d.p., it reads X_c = 1.9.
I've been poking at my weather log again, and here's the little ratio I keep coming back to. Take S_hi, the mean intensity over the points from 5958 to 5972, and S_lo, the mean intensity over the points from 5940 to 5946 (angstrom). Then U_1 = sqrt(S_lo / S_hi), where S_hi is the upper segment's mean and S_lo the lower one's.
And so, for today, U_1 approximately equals 1.00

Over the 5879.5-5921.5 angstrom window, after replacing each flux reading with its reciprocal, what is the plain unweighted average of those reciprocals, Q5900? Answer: 0.0490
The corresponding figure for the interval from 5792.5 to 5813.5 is 0.0429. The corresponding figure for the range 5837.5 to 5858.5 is 0.0442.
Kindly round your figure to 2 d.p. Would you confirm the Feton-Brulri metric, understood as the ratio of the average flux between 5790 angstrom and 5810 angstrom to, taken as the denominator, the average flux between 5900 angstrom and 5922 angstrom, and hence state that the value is 1.06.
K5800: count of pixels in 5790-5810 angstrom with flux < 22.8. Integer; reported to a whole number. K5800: 2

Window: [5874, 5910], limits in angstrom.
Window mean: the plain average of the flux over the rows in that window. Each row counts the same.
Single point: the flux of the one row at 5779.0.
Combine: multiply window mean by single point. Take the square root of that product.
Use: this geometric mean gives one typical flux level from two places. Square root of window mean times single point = 21.1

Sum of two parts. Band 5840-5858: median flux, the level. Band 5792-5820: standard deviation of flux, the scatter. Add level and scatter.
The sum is 22.7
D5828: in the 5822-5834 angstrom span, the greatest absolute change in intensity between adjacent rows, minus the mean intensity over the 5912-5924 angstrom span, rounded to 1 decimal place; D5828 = -18.7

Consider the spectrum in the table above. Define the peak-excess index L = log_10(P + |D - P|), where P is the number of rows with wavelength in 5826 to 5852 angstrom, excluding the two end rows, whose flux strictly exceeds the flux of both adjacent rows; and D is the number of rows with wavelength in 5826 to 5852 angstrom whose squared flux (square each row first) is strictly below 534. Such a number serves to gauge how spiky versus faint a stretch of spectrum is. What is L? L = 0.60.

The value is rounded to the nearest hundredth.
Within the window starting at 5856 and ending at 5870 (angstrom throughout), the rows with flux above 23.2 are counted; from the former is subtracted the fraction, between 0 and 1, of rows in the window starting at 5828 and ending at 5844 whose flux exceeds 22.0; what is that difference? -0.80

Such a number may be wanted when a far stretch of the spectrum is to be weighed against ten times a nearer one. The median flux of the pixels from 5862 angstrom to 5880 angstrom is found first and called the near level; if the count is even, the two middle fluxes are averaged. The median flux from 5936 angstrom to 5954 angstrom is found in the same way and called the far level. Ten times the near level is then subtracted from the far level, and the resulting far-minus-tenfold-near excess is -207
